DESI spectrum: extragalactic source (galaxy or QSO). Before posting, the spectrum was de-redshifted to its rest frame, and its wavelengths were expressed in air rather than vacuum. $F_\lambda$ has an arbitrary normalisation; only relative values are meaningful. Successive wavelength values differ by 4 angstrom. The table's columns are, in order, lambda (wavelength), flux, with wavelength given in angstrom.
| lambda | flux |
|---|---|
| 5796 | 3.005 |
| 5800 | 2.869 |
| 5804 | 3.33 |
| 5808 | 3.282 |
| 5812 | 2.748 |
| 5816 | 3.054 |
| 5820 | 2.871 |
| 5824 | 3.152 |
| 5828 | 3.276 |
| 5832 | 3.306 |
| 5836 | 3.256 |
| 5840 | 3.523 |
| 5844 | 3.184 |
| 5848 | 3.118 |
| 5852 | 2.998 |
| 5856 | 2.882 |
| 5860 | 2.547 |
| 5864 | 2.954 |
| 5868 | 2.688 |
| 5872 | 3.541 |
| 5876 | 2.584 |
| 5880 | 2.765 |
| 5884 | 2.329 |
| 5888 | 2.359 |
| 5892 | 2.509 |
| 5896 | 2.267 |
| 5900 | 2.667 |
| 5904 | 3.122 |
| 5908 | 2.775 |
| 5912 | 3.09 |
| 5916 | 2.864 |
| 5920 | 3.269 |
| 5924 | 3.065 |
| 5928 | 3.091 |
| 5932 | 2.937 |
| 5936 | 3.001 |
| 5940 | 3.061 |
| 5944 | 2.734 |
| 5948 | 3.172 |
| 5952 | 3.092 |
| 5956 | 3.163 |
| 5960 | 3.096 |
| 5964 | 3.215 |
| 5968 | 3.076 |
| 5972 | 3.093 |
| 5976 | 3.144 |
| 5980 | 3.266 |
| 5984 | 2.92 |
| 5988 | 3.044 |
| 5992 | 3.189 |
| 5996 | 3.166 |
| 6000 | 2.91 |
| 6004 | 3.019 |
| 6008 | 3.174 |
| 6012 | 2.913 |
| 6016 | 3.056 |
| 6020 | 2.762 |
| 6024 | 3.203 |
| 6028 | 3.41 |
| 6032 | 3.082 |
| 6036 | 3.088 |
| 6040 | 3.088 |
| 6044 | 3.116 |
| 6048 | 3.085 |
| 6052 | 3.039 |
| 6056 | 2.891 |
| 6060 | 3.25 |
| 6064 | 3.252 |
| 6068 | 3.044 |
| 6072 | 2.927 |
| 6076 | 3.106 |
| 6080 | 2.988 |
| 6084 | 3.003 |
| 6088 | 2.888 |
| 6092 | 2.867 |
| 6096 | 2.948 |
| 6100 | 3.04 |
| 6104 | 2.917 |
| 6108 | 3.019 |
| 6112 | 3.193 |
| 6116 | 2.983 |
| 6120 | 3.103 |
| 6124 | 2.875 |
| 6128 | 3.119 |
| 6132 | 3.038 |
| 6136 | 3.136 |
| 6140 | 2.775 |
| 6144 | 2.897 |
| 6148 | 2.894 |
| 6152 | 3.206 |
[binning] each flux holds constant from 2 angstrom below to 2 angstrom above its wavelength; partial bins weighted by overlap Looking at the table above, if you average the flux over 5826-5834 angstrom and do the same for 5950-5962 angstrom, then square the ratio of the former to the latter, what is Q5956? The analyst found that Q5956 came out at 1.11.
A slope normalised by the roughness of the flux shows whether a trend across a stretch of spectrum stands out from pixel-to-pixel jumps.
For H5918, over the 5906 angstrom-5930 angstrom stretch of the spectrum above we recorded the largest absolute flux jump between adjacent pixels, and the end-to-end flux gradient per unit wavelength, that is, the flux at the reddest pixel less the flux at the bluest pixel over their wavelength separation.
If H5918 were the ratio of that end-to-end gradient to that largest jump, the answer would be 0.04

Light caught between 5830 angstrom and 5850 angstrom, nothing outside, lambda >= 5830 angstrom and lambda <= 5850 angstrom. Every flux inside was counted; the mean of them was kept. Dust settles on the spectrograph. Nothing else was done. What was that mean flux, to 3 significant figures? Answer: 3.28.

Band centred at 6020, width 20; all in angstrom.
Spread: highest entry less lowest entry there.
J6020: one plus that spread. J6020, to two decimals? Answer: 1.65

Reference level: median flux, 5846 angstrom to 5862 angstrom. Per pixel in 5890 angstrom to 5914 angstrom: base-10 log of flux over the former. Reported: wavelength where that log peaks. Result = 5904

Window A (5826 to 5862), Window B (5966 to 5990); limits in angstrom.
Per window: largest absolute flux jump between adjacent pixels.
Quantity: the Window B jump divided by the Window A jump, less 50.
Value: -49.0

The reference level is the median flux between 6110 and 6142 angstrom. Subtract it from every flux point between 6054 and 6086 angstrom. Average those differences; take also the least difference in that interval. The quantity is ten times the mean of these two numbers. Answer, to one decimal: -1.0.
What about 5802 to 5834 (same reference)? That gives -1.3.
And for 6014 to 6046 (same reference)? -1.4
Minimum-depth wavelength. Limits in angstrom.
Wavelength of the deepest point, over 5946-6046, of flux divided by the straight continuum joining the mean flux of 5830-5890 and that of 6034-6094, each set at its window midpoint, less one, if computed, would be 6020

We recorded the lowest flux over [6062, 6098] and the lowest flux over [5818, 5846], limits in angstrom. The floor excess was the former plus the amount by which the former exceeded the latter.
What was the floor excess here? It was 2.9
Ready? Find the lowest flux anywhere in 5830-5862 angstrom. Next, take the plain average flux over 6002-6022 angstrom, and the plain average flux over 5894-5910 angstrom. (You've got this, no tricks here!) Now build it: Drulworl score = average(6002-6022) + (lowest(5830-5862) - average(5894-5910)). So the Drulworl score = 2.8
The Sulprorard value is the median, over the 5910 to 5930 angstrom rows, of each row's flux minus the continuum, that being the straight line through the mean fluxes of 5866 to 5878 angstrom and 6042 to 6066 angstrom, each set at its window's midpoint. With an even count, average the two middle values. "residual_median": 0.10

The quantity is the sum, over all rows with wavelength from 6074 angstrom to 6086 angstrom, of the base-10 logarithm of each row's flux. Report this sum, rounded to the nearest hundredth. 1.45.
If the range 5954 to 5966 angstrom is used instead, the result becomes 1.50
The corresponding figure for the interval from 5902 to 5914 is 1.43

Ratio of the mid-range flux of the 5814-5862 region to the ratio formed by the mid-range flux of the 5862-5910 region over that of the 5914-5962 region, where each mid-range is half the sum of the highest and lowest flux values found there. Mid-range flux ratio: 3.1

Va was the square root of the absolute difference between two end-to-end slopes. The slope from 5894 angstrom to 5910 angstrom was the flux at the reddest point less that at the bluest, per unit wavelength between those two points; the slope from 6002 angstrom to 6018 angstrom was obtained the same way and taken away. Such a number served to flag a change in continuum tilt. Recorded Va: 0.20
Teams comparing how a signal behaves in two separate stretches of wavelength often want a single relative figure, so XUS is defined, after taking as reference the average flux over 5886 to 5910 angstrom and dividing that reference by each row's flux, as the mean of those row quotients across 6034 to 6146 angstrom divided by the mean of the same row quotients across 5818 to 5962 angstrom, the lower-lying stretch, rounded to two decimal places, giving 0.97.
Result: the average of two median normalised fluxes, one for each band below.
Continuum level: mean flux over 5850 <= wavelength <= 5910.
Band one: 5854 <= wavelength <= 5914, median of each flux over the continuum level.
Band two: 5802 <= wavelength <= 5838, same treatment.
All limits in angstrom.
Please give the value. 1.09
